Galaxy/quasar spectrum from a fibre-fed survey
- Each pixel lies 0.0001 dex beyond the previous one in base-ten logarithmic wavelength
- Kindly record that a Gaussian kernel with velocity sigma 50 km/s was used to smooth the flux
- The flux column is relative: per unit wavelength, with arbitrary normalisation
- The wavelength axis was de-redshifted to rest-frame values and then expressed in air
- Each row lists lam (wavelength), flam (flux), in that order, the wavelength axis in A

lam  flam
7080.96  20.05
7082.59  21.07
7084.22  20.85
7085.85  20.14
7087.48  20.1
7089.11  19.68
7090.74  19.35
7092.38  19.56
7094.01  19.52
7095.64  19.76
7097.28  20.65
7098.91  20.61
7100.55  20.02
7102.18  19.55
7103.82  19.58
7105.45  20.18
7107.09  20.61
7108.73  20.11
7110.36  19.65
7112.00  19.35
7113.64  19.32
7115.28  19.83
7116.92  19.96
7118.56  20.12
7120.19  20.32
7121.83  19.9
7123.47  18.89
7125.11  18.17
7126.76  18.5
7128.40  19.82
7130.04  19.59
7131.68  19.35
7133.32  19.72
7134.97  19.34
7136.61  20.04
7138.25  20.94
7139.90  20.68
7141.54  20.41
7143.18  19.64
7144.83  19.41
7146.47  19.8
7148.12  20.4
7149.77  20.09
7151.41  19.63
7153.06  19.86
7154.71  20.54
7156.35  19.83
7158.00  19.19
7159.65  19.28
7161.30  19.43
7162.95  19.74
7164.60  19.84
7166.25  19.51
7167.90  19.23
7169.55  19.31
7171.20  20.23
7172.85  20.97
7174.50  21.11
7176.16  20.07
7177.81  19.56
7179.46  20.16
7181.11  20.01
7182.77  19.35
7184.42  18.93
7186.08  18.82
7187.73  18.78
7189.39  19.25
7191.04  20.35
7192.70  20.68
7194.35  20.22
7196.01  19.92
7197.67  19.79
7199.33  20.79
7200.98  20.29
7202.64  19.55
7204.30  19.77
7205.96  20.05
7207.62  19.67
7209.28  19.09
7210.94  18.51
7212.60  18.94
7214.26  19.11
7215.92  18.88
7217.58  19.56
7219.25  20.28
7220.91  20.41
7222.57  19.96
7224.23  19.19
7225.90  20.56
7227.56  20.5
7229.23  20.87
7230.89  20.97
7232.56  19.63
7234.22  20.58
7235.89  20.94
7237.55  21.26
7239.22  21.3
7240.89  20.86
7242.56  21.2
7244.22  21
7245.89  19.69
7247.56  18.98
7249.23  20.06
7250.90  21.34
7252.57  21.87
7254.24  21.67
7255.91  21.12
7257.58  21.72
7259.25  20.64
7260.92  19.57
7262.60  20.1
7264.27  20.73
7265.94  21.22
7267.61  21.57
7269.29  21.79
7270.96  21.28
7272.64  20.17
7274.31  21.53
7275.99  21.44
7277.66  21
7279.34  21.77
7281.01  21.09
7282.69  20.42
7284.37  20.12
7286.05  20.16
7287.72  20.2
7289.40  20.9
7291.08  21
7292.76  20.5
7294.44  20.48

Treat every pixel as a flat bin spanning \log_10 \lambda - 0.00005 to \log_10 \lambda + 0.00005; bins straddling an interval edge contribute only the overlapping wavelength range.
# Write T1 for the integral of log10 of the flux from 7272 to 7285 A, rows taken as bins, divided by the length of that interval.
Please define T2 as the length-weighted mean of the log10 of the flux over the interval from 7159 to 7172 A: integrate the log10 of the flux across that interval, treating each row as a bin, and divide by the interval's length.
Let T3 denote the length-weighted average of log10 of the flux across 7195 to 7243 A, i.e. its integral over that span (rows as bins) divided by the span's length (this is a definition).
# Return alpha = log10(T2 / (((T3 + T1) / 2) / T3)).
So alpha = 0.108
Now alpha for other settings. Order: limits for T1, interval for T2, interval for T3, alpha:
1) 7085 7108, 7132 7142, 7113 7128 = 0.113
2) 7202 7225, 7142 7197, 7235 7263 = 0.117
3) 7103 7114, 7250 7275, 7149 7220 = 0.121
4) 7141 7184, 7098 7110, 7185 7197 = 0.114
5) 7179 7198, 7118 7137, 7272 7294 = 0.114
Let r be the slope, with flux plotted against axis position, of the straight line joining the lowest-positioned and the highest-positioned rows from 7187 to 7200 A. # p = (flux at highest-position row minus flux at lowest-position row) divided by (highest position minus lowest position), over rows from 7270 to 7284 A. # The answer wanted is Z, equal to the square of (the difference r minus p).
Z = 0.061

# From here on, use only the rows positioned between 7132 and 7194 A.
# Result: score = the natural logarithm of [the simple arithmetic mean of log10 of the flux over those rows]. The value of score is 0.2603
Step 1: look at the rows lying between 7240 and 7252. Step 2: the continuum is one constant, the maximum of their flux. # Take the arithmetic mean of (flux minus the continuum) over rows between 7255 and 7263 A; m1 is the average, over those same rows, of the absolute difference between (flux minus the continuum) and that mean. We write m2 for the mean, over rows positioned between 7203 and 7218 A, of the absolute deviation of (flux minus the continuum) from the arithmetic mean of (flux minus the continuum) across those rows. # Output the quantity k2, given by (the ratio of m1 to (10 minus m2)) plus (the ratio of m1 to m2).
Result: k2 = 1.6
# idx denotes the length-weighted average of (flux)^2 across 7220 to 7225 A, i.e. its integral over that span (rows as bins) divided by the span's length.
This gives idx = 396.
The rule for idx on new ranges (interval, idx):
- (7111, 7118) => 385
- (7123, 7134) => 367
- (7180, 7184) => 386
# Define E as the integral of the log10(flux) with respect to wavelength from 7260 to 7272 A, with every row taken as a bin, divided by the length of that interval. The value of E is 1.32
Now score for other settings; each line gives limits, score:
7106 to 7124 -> 0.2601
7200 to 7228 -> 0.2574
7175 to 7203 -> 0.2596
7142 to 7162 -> 0.2590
